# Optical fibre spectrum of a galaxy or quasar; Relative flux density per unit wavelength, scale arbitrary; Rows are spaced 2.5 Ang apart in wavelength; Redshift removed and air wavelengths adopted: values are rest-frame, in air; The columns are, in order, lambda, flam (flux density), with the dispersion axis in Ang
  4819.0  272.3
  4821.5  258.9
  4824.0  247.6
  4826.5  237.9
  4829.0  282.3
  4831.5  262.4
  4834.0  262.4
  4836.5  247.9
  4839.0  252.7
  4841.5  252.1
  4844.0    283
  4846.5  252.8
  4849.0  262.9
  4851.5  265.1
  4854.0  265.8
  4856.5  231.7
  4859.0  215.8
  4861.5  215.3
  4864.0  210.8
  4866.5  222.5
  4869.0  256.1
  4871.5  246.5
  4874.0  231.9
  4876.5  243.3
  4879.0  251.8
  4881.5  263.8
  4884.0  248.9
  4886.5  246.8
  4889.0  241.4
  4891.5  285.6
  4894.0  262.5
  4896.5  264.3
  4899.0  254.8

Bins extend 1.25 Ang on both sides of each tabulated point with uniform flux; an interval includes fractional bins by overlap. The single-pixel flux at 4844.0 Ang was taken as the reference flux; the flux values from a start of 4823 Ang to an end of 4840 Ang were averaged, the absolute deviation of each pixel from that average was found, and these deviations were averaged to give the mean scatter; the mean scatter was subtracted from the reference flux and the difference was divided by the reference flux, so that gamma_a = 0.961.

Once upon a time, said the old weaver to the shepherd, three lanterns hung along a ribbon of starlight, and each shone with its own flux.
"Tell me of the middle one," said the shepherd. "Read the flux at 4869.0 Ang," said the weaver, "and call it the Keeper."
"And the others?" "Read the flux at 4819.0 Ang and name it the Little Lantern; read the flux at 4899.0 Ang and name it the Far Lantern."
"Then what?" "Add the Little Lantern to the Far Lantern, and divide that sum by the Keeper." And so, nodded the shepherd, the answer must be 2.06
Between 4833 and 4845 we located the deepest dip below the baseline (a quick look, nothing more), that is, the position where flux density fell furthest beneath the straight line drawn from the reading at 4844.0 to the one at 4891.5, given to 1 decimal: 4836.5 Ang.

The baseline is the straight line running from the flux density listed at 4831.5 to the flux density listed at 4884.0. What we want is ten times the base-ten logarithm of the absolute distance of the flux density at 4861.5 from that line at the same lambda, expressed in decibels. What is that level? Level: 16.0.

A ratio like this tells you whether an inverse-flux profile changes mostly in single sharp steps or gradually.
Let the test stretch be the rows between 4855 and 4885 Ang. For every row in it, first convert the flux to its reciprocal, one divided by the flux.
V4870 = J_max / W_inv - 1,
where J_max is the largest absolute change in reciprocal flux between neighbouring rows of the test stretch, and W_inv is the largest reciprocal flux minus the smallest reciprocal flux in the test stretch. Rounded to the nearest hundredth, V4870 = -0.38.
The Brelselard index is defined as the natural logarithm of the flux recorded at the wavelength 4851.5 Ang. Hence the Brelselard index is 5.58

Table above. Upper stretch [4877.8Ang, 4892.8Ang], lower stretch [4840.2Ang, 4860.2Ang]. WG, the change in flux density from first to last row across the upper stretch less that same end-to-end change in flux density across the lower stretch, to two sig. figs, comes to 70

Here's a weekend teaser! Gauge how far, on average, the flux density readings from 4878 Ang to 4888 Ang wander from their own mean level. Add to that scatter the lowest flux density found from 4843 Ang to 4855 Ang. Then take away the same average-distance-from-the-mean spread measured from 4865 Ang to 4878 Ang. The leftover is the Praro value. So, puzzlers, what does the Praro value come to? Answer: 248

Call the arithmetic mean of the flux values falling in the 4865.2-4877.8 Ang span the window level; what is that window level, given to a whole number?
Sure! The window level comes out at 240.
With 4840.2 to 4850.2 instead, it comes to 263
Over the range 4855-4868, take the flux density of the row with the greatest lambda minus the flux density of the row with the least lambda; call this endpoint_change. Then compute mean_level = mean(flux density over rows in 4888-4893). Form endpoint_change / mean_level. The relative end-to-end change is -0.03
